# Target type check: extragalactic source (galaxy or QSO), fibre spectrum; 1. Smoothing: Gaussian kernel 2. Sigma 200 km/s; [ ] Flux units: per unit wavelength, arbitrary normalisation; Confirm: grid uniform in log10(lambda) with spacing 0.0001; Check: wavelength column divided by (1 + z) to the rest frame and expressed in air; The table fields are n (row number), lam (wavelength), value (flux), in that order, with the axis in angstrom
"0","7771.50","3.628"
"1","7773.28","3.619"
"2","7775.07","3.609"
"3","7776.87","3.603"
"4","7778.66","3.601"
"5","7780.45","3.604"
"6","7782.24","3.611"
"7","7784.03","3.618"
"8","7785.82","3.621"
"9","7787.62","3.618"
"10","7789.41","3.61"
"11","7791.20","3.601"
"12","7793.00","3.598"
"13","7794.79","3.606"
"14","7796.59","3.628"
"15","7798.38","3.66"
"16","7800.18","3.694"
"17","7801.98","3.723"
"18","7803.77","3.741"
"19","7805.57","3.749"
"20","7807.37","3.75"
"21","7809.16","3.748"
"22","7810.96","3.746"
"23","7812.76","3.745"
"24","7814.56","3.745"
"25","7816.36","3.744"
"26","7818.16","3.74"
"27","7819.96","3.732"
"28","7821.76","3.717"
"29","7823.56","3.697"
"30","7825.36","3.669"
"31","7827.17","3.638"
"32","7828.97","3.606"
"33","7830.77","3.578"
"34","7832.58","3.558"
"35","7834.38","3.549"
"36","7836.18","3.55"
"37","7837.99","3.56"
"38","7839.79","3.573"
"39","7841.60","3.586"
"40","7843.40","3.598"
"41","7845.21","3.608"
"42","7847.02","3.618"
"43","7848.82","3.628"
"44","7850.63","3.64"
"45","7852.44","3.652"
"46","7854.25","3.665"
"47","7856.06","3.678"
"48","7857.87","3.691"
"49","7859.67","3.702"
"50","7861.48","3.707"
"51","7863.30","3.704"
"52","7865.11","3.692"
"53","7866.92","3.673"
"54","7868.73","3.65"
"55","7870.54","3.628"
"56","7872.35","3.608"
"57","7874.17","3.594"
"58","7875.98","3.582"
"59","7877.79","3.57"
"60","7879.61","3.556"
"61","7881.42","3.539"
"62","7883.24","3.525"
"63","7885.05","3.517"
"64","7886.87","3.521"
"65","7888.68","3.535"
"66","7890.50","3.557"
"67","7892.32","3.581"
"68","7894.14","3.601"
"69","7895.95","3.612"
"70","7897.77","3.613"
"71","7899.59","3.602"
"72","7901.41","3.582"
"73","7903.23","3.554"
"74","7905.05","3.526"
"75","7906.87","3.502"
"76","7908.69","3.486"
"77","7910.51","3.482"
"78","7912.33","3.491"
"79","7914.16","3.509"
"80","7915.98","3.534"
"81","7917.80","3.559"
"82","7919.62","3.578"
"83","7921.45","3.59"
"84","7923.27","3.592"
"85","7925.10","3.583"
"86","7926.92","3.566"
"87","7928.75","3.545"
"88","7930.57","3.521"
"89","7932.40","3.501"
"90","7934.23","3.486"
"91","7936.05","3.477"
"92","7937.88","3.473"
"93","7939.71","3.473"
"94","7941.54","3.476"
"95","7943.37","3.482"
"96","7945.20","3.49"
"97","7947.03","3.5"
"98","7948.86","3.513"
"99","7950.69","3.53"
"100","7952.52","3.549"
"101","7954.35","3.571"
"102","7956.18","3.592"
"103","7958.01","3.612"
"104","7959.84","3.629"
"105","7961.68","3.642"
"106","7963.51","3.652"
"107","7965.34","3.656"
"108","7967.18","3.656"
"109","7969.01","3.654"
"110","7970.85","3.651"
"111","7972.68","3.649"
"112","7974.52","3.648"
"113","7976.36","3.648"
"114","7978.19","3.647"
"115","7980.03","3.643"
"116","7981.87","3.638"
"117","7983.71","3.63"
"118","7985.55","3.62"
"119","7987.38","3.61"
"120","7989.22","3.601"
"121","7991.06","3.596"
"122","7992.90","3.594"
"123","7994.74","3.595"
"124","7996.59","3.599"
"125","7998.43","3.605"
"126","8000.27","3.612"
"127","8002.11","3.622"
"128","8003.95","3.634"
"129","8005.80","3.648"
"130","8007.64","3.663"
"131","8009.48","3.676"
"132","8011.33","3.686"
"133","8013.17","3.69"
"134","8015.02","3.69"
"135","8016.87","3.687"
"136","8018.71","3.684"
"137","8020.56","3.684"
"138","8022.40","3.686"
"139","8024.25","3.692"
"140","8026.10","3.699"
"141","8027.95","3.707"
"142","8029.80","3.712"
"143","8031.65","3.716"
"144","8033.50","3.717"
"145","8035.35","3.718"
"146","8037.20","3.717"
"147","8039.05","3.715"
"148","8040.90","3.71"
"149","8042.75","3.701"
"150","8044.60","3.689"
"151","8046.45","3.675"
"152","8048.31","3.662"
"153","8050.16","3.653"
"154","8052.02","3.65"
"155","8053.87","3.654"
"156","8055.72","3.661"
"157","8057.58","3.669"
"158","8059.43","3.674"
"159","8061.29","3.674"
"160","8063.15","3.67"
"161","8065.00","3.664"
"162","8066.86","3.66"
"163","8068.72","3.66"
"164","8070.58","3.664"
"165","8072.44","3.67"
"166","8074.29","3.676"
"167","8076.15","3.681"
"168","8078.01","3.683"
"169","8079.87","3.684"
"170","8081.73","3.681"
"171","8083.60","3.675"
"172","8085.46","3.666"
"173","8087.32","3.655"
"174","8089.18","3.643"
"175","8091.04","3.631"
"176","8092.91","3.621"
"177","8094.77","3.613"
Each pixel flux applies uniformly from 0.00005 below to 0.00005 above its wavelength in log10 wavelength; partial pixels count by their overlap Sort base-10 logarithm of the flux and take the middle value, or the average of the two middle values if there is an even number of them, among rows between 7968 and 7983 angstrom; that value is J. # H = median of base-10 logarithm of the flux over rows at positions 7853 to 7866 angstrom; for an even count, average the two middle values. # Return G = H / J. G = 1.01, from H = 0.567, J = 0.562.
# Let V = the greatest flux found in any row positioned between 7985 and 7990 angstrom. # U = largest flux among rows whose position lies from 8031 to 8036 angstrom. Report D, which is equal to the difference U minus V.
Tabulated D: 0.098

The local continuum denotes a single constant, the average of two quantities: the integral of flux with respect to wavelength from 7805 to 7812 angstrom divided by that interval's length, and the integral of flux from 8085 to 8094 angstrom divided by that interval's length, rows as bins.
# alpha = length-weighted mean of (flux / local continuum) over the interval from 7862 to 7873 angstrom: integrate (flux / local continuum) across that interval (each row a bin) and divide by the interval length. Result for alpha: 0.99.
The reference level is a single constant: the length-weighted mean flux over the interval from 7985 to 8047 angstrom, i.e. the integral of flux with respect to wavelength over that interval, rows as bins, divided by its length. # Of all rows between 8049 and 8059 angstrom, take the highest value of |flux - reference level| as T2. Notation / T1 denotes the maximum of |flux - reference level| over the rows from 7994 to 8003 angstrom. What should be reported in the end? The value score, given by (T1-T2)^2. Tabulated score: 0.003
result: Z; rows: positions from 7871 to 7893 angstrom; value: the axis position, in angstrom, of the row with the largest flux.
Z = 7872.35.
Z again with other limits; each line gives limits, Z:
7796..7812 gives 7807.37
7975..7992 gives 7976.36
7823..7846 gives 7823.56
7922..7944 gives 7923.27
